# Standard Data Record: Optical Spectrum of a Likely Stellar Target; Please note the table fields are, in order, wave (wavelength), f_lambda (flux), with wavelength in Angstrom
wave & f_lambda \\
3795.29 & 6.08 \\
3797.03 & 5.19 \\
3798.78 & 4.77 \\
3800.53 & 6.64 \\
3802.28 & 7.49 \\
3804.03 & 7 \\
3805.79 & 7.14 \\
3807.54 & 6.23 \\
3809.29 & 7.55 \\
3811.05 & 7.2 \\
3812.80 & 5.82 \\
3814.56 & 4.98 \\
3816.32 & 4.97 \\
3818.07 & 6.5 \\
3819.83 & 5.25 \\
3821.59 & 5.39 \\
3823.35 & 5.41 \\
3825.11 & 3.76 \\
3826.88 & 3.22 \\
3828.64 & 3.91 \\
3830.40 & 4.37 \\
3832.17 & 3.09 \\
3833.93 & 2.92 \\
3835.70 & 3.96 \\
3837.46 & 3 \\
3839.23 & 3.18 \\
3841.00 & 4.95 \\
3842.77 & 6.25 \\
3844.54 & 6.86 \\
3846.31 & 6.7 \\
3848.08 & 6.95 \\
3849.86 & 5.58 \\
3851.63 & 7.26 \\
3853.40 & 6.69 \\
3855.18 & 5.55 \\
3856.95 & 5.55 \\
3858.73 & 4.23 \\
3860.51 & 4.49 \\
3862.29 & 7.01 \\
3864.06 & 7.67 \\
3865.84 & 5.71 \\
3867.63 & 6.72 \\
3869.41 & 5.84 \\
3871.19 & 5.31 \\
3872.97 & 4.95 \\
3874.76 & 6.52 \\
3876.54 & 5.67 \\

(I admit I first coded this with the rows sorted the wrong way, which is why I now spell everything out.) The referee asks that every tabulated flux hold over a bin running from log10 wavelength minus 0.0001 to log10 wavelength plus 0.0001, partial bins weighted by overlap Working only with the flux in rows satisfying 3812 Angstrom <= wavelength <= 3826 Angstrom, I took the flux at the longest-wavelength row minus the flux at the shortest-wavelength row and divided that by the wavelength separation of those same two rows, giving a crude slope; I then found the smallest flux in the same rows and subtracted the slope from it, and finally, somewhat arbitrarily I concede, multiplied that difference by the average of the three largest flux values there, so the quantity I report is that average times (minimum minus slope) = 23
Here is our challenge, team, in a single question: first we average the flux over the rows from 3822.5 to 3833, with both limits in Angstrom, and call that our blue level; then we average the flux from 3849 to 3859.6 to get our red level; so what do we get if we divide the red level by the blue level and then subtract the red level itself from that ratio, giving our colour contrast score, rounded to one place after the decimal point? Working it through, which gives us -4.3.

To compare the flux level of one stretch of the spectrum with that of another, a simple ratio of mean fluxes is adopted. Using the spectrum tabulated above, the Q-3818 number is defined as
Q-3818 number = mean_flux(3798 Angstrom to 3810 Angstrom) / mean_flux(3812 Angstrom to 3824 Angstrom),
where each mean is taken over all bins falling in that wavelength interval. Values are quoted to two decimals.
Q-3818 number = 1.22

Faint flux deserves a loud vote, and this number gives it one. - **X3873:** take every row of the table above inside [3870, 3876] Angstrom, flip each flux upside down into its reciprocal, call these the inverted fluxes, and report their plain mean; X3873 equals 0.181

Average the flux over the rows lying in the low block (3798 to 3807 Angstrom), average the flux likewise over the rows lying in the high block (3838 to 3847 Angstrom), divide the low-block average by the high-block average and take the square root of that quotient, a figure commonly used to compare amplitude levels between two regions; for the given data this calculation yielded 1.1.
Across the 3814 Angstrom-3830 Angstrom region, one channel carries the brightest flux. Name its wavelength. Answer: 3818.07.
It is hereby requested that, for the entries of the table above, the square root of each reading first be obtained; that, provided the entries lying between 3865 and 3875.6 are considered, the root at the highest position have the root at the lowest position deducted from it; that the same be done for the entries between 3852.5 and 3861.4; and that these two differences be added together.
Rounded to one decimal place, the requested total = -0.3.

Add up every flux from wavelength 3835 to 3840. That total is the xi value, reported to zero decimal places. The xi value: 10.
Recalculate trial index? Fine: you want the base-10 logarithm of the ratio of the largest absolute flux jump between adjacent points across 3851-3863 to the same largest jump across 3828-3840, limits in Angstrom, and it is 0.29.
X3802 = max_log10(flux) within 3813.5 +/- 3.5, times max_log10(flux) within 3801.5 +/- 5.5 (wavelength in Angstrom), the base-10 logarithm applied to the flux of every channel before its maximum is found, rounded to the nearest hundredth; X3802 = 0.75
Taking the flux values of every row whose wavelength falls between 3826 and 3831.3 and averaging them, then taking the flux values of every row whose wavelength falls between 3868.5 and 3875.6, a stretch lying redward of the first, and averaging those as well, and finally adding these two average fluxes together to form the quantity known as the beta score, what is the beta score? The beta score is 9.5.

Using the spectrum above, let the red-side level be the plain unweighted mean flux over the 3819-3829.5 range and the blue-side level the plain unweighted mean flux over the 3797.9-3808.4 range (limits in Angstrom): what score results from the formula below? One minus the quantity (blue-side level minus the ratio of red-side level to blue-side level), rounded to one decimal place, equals -4.9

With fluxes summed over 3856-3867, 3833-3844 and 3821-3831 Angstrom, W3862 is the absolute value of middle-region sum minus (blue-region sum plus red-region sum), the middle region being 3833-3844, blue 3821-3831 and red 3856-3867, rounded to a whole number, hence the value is 36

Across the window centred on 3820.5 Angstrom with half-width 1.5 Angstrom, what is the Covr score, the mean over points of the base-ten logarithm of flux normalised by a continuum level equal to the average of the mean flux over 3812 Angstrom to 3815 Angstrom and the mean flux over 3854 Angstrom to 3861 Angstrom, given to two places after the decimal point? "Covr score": 0.01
